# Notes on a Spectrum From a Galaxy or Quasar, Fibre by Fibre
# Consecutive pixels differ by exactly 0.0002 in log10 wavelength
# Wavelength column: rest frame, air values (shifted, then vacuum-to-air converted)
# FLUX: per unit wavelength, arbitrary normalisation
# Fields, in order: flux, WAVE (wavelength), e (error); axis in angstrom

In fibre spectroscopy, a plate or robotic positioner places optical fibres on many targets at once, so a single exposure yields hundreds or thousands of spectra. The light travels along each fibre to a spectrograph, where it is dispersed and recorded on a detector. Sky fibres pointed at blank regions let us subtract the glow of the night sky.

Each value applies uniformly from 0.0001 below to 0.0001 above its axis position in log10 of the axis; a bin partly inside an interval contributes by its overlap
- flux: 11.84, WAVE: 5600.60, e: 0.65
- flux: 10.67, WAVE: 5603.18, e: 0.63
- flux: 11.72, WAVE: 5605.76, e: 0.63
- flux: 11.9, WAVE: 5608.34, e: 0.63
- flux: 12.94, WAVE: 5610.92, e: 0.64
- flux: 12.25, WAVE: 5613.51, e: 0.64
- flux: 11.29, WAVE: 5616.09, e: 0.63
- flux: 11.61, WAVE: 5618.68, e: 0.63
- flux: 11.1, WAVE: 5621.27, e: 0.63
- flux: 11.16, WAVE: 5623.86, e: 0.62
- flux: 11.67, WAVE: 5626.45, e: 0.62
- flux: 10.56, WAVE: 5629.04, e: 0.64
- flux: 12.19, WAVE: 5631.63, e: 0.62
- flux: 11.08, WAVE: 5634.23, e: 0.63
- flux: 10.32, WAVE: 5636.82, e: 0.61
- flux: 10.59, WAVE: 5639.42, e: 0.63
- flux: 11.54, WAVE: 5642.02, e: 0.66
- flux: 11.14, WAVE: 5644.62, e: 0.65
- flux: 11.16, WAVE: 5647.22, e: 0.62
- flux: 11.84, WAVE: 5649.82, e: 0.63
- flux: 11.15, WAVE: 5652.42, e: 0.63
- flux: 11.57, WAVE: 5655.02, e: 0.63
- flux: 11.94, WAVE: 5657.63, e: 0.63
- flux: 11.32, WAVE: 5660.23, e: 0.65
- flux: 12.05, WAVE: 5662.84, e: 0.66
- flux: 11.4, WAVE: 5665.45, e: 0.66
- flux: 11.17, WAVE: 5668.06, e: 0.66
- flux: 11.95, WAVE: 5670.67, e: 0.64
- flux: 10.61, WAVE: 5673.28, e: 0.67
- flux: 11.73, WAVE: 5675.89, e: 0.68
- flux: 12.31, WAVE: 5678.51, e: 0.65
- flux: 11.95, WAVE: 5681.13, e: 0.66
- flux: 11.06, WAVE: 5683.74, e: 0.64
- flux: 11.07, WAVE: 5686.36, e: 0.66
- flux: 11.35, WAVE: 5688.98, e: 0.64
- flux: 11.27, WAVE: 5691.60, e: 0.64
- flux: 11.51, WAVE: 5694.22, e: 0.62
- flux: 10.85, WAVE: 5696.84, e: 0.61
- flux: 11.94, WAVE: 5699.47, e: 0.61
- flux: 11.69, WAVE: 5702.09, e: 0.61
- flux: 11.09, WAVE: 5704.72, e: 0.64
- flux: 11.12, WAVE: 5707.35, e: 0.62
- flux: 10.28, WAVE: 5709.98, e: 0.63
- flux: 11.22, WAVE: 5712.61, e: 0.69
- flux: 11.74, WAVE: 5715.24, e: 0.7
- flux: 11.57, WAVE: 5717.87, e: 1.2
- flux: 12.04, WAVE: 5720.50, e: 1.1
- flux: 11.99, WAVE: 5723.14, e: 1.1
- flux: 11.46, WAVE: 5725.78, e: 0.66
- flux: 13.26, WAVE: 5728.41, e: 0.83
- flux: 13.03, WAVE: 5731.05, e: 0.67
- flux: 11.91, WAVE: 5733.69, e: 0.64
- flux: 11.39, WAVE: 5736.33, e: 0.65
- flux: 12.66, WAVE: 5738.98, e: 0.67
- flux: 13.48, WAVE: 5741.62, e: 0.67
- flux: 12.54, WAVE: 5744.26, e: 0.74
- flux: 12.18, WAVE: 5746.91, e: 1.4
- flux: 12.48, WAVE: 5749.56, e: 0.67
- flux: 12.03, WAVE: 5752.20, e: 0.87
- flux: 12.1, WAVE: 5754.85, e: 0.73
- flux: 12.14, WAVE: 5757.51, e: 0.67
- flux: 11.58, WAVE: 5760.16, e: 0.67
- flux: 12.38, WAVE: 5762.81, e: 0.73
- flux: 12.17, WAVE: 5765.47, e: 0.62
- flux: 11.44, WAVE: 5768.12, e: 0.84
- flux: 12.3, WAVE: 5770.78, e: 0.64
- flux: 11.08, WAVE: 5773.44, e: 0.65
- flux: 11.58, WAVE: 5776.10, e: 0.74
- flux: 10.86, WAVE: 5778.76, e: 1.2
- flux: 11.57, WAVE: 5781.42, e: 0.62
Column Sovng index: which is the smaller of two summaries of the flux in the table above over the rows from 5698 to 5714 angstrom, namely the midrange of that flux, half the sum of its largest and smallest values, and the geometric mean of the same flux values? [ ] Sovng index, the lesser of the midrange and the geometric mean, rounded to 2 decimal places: 11.11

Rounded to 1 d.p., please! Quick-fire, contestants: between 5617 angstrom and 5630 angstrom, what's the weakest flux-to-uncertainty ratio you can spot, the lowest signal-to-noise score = 16.5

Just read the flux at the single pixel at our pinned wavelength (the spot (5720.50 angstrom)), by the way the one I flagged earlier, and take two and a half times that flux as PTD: 30.1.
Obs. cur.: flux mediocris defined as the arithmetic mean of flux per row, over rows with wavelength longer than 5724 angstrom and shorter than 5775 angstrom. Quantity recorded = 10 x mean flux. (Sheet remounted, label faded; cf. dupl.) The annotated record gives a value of 122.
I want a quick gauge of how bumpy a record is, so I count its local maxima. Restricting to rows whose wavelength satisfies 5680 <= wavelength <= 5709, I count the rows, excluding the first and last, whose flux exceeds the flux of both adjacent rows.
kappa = 3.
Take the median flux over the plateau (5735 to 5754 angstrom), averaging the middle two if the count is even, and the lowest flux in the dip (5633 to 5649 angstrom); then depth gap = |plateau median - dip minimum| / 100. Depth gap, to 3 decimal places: 0.022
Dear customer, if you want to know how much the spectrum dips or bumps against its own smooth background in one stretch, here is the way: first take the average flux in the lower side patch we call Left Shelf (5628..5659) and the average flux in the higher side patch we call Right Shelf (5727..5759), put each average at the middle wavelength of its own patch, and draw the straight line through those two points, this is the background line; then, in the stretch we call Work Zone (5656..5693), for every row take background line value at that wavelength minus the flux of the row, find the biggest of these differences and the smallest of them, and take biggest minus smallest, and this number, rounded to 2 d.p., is 1.64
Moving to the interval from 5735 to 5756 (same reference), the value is 2.03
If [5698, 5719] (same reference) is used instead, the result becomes 1.78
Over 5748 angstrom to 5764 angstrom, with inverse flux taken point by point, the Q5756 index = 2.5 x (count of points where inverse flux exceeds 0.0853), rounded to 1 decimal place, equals 2.5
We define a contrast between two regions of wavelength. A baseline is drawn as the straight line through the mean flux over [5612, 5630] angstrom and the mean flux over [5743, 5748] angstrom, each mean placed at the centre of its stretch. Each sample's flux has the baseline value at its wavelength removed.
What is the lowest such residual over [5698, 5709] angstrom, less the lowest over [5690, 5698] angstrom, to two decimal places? 0.18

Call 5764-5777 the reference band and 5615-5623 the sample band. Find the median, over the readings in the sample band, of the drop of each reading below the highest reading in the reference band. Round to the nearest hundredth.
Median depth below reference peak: 1.01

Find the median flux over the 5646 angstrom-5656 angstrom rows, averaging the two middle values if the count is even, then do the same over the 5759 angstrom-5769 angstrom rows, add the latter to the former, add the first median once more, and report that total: 34.6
